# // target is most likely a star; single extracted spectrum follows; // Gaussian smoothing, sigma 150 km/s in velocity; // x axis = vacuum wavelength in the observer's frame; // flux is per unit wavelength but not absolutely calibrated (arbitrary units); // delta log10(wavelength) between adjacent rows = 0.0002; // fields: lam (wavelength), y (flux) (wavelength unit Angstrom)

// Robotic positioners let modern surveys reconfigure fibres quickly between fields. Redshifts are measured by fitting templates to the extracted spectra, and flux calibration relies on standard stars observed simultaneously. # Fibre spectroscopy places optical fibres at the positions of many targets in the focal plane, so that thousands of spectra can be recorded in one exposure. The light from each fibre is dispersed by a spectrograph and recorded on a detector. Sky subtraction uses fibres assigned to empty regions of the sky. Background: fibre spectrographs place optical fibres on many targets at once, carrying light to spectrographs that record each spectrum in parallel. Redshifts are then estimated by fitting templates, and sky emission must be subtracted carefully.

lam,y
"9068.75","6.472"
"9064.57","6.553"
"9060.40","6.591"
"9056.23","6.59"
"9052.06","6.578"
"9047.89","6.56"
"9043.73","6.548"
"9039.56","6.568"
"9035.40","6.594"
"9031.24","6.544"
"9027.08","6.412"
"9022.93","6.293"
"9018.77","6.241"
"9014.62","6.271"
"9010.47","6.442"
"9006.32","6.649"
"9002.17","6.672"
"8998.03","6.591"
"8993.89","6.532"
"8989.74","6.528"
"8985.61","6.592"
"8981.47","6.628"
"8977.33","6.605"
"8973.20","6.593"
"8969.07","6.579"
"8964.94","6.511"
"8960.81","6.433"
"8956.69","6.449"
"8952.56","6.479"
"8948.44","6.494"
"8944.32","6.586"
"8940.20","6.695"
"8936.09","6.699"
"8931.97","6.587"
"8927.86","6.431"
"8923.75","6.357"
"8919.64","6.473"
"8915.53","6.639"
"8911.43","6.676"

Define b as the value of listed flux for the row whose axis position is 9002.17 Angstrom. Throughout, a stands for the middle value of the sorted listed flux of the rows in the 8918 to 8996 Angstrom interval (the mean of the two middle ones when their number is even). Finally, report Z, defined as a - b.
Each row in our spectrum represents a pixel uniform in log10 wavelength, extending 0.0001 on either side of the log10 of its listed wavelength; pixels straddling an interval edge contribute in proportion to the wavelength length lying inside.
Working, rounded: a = 6.53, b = 6.672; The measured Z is -0.14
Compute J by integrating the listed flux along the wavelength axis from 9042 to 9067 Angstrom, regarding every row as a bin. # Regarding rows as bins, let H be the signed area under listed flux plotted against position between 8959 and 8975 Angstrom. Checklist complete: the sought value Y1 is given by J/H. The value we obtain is 1.6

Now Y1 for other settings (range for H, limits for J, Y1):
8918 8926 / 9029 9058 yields 3.7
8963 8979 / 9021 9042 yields 1.3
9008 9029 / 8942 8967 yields 1.2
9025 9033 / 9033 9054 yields 2.7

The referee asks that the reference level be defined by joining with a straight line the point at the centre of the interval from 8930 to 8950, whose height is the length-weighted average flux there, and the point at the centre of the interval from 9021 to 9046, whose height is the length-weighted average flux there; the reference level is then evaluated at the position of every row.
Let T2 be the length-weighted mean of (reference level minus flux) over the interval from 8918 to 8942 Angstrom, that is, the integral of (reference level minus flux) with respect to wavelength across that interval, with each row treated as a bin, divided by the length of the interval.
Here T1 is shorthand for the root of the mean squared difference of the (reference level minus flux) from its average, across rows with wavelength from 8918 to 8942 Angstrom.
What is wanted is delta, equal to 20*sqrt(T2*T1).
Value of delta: 2.2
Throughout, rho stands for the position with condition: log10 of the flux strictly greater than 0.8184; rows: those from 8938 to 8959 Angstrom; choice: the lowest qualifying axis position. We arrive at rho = 8940.20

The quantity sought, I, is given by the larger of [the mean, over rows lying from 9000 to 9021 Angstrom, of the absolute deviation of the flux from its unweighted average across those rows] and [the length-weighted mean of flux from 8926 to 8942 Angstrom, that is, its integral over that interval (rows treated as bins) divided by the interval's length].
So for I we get 6.60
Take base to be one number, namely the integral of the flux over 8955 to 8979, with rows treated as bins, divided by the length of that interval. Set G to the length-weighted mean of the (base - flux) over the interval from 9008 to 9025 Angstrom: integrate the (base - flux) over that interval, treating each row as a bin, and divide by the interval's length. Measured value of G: 0.211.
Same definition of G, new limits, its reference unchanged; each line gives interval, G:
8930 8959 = -0.038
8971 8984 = -0.077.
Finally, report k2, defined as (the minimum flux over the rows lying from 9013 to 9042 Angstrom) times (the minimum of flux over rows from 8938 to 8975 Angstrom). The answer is 40.1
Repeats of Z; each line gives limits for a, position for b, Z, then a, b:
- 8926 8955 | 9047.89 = 0.03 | 6.59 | 6.56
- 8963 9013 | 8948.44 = 0.10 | 6.59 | 6.494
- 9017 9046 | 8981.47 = -0.08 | 6.54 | 6.628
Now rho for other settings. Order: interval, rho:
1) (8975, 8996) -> 8977.33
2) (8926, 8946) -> 8931.97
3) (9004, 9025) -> 9006.32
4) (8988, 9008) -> 8998.03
